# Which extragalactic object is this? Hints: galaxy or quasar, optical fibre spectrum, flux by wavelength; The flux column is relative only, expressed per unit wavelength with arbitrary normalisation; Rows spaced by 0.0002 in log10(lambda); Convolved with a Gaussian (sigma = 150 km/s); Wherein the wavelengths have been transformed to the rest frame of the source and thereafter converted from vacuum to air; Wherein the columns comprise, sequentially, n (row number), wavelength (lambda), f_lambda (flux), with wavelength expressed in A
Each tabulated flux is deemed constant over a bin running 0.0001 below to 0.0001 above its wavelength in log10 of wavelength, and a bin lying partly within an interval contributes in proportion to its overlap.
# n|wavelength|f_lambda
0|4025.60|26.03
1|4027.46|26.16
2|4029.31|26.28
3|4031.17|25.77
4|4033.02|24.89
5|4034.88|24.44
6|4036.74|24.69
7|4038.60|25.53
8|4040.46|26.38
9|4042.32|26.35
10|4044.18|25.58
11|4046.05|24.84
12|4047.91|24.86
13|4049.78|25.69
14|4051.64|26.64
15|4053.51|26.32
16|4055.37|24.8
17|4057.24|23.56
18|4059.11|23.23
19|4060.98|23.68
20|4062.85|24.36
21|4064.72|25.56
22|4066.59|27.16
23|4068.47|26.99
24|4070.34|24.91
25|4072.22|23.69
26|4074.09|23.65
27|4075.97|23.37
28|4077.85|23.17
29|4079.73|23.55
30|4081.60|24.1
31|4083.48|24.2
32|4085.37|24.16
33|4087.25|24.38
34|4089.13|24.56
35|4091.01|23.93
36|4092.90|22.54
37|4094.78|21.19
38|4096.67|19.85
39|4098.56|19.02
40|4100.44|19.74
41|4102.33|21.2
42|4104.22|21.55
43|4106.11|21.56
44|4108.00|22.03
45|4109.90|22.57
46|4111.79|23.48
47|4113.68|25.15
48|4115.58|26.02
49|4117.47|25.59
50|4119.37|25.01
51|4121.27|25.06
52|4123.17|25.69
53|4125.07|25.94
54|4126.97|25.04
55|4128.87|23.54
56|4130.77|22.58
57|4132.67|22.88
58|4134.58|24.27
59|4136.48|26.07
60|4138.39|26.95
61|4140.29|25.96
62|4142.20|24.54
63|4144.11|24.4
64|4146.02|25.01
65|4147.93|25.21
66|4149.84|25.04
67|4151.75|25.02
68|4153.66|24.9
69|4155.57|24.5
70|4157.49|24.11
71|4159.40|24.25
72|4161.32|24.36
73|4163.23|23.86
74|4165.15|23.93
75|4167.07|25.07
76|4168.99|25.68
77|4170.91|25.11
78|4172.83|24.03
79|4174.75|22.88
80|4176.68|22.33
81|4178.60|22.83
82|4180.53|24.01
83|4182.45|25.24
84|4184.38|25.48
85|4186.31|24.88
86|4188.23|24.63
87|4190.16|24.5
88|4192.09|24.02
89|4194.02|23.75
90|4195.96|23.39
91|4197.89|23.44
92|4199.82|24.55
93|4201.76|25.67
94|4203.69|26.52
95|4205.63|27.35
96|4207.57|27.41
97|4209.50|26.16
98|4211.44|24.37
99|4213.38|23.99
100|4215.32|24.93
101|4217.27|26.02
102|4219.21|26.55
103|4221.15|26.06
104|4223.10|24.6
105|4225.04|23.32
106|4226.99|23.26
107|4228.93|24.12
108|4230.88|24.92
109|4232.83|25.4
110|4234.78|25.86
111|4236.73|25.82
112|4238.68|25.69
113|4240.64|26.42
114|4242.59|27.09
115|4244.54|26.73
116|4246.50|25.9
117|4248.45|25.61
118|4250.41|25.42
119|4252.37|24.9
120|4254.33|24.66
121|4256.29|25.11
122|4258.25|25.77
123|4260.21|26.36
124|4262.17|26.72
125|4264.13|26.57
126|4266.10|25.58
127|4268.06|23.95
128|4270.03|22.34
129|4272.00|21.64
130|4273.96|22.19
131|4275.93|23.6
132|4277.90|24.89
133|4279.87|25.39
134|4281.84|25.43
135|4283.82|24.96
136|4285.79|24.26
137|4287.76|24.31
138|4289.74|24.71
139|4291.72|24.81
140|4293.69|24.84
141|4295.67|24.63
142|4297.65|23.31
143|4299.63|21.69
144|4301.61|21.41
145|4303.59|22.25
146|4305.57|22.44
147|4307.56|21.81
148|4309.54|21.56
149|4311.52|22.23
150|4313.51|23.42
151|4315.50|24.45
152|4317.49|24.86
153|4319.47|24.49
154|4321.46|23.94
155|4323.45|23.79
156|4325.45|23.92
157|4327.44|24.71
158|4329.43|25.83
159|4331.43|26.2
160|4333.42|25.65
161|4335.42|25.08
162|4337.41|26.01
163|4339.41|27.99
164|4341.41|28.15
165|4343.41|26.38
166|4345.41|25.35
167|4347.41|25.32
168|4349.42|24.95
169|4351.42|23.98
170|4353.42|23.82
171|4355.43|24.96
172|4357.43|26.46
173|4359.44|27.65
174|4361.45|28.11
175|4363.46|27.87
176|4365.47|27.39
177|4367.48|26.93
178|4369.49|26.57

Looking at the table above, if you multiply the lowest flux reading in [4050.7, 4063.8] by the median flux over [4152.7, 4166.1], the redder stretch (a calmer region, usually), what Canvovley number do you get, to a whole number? 563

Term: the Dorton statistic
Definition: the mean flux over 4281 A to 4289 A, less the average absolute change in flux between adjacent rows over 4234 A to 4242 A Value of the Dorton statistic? 24.4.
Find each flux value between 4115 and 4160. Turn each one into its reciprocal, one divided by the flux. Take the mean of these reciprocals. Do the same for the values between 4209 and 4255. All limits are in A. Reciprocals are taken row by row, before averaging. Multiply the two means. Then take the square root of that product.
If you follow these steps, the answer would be 0.0399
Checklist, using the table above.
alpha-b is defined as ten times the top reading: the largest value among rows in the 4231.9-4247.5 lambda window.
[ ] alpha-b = 271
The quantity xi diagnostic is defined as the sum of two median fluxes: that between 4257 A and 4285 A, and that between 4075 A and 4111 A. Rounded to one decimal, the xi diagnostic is 47.7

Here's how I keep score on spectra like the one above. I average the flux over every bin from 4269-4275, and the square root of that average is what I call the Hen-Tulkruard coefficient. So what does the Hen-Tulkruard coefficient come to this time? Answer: 4.70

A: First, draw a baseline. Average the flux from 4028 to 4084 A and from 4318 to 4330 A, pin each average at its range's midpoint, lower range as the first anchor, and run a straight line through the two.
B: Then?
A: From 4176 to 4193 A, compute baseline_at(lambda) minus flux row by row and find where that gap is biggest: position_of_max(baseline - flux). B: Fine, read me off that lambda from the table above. 4176.68 A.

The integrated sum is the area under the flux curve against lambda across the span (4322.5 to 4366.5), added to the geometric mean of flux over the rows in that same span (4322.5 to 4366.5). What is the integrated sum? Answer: 1165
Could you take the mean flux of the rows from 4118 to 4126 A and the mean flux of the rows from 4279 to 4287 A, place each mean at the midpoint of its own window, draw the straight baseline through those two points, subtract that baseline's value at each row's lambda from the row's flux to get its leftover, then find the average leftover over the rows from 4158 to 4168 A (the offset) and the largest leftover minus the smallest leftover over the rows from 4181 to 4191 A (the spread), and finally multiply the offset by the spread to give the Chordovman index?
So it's -1.0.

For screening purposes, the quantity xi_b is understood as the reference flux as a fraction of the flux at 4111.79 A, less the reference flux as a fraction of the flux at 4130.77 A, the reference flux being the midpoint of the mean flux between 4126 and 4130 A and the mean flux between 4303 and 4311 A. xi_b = -0.04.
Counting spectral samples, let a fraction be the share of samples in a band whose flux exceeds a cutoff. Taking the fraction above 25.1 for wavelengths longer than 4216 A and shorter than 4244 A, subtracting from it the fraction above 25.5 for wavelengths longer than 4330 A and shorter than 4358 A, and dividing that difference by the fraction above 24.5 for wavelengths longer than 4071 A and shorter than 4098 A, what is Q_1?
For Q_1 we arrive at 2.0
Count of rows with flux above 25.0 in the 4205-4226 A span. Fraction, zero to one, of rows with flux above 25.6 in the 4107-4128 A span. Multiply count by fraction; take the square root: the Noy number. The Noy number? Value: 1.3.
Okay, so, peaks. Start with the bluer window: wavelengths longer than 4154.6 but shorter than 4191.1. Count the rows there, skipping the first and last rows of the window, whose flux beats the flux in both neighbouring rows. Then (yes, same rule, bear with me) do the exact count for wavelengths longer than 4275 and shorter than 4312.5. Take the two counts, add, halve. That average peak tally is 3.0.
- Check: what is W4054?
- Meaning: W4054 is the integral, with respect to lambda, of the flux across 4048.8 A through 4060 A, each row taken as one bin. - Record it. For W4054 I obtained 281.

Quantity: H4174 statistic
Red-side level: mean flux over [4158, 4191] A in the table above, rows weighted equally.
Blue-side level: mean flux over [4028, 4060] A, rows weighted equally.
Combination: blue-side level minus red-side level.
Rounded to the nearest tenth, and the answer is 1.0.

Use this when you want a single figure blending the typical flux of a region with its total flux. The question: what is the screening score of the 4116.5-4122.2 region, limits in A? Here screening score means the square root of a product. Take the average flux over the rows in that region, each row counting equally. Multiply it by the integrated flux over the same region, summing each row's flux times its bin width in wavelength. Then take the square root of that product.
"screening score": 60.2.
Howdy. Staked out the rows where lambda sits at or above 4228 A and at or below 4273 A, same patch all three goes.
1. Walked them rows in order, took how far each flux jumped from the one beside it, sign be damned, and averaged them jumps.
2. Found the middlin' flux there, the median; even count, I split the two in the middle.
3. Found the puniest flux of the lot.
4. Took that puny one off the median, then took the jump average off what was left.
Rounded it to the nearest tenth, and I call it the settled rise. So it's 3.4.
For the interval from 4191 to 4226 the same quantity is 0.6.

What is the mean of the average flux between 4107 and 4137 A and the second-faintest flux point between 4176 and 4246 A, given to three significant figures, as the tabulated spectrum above 23.6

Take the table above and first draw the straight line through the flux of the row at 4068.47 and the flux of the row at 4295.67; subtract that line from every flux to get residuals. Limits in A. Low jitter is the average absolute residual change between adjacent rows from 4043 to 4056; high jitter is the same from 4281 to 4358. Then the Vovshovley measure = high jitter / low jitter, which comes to 0.90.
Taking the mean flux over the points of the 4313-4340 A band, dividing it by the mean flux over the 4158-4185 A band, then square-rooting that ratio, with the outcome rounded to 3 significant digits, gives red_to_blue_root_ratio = 1.02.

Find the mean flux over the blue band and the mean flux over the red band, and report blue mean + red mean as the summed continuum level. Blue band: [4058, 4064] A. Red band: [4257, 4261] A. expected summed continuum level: 49.8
